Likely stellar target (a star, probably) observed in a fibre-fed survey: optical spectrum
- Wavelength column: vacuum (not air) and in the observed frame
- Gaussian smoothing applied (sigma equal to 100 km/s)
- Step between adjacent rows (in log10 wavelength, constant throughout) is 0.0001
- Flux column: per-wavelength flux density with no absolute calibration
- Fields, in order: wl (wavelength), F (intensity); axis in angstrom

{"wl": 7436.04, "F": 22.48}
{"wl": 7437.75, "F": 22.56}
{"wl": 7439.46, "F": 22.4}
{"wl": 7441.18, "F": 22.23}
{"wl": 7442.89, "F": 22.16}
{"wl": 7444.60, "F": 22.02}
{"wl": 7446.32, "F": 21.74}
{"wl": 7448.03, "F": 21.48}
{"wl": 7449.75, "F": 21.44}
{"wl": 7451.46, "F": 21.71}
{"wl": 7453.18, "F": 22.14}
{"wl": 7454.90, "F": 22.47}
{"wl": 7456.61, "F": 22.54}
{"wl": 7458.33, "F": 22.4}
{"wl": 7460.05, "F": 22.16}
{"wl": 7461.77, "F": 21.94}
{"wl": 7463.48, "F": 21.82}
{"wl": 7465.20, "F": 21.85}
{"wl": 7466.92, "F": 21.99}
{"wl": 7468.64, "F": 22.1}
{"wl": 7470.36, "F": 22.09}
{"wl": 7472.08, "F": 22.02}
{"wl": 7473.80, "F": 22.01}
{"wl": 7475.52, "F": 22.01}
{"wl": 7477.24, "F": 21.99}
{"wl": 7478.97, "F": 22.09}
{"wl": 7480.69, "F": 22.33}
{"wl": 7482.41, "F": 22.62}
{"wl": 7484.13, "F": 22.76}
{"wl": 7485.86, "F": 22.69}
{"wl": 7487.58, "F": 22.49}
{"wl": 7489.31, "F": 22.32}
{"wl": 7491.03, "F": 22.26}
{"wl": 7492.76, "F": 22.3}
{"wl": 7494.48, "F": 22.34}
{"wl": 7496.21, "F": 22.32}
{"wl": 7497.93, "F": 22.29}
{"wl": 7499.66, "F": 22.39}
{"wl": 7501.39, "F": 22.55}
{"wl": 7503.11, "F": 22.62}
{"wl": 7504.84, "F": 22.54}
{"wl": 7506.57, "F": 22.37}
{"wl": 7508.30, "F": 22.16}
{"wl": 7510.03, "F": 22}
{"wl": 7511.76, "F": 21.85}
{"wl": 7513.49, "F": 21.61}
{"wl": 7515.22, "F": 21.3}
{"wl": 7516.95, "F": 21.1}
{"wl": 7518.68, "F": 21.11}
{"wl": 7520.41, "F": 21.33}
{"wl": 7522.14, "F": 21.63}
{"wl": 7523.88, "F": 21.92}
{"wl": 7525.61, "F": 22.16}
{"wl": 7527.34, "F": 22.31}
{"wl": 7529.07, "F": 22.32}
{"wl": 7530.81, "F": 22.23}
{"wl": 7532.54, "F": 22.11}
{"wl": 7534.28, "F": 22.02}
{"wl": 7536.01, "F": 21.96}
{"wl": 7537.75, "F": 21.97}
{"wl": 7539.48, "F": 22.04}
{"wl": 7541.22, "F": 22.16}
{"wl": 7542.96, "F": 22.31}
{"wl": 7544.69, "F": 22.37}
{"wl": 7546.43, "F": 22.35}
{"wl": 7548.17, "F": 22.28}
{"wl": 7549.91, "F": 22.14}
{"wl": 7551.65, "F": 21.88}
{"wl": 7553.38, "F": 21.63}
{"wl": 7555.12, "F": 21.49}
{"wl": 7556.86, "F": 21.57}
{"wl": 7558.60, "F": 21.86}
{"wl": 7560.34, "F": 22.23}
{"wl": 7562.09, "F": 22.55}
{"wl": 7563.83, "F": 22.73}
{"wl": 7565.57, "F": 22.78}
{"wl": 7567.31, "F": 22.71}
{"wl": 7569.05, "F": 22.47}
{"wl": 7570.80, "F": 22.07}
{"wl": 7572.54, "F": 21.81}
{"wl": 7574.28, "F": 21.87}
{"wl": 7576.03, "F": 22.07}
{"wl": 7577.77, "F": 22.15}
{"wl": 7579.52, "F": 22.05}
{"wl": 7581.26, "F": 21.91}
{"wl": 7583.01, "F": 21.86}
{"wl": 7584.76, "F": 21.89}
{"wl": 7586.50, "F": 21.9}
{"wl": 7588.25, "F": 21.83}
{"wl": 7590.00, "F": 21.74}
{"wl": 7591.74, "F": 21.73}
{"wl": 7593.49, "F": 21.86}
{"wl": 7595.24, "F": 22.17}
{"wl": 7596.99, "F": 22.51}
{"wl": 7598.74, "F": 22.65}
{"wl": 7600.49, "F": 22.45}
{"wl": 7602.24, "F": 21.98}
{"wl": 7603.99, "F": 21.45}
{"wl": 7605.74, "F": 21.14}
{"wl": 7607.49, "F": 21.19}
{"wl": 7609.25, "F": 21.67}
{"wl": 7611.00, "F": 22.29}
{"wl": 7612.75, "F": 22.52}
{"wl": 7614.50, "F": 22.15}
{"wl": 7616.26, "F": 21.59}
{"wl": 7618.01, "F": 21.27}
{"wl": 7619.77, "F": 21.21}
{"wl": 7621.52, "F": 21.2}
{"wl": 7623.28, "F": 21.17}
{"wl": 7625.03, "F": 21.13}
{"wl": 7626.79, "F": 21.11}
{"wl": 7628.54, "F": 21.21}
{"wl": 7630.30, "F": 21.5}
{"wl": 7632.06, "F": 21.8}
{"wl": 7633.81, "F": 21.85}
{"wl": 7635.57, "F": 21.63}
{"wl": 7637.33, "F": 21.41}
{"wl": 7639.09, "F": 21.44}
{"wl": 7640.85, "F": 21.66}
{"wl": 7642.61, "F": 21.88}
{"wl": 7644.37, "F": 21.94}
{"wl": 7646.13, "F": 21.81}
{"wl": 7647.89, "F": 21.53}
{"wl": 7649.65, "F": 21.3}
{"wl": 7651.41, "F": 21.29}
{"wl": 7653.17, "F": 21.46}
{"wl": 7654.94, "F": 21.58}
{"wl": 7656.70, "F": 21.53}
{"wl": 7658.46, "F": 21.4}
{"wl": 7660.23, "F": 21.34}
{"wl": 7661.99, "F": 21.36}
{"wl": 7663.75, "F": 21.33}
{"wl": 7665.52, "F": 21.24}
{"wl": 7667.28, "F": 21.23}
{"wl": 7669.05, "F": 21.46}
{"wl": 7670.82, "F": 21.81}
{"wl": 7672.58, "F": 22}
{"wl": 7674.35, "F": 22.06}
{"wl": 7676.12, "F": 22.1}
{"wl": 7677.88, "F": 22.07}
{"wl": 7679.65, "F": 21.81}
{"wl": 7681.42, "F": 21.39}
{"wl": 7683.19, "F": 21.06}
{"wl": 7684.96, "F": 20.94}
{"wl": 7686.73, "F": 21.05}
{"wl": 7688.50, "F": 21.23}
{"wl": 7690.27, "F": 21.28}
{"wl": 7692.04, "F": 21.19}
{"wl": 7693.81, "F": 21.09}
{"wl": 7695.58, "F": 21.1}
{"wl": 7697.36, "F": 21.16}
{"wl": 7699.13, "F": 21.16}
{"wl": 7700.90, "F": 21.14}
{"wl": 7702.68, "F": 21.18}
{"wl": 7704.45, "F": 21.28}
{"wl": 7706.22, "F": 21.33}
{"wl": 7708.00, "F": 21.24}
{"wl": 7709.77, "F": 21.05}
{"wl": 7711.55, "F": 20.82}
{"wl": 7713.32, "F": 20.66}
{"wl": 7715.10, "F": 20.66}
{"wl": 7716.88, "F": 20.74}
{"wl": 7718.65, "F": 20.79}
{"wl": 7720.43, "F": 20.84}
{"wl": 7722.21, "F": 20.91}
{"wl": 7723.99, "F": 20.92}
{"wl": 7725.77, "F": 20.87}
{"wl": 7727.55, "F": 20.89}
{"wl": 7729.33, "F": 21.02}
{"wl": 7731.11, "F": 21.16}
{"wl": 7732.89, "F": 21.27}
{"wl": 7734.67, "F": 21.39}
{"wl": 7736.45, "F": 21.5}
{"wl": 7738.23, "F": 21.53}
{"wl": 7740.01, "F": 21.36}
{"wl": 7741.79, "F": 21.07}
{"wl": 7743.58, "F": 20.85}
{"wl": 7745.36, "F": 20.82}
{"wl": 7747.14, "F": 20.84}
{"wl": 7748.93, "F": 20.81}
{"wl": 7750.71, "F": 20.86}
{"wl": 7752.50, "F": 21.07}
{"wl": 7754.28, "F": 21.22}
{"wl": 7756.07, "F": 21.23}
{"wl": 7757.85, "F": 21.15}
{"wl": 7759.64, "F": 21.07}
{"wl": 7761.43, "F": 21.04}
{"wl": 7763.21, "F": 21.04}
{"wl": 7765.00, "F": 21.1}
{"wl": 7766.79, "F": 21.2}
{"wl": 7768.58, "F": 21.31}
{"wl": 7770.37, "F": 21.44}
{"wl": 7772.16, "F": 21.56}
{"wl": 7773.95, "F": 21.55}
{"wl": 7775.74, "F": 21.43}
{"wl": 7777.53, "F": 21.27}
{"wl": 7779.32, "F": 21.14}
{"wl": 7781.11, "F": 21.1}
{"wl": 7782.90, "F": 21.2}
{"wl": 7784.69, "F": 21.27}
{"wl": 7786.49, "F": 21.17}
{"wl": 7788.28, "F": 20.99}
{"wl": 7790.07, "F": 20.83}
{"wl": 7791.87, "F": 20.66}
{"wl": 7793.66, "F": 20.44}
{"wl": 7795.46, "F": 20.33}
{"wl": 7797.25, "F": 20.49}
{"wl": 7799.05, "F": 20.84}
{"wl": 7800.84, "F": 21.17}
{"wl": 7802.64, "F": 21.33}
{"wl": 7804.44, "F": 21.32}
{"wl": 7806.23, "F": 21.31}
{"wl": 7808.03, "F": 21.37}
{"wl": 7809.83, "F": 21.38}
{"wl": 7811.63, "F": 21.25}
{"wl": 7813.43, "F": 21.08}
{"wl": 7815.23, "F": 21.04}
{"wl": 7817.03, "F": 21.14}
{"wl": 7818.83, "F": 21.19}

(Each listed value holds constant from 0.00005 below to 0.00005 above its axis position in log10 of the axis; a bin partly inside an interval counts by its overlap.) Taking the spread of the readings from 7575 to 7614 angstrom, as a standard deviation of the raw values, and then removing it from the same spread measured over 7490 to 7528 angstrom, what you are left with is 0.08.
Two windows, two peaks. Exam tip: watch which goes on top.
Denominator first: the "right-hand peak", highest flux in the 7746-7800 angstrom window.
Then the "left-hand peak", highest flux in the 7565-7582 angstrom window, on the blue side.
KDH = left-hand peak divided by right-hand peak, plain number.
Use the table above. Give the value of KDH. 1.06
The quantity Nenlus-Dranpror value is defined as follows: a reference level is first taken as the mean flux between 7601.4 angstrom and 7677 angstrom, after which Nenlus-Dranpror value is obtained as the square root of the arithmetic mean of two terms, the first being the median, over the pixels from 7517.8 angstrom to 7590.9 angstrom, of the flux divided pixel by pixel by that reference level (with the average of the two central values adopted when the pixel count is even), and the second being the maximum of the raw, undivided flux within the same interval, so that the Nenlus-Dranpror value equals 3.45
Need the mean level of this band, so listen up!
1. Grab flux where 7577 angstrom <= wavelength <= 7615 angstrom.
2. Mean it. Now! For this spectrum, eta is 22.0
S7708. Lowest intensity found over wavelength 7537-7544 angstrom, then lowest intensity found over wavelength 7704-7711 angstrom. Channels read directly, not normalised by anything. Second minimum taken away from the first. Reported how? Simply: 0.9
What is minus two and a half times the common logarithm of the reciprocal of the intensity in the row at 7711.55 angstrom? 3.30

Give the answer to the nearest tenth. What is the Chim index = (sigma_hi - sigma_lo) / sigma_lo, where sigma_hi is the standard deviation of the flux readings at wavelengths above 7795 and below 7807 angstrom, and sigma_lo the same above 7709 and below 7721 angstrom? 2.2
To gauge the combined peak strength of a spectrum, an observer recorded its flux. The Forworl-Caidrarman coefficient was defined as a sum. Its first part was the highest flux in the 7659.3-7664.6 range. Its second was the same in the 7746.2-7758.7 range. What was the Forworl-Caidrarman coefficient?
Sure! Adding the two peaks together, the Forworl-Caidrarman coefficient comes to 42.59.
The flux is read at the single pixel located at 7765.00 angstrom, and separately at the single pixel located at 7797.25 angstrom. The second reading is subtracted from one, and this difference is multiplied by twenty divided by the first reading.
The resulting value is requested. -18.47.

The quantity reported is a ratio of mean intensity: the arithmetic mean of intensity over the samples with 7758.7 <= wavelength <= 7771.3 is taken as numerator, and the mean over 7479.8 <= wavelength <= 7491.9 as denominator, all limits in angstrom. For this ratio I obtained 0.94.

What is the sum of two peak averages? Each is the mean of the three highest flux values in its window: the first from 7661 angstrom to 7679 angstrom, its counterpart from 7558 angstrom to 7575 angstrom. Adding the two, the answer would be 44.82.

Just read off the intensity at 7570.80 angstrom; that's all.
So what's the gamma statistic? 22.07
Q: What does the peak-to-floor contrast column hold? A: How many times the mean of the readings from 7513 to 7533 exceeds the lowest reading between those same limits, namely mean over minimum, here 1.03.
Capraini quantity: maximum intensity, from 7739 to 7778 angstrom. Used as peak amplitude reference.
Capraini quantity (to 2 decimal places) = 21.56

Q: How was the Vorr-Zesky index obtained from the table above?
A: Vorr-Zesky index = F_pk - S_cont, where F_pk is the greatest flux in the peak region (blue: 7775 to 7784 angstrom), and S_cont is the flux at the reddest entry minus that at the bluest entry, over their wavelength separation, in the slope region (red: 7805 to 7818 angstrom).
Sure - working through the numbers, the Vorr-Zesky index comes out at 21.4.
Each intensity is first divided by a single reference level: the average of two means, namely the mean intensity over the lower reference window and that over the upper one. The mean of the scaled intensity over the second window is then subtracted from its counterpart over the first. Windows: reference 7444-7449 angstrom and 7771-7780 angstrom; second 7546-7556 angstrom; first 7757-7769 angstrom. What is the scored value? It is -0.039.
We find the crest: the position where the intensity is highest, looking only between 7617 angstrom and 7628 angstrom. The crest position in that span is 7618.01 angstrom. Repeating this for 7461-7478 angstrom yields 7468.64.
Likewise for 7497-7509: 7503.11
